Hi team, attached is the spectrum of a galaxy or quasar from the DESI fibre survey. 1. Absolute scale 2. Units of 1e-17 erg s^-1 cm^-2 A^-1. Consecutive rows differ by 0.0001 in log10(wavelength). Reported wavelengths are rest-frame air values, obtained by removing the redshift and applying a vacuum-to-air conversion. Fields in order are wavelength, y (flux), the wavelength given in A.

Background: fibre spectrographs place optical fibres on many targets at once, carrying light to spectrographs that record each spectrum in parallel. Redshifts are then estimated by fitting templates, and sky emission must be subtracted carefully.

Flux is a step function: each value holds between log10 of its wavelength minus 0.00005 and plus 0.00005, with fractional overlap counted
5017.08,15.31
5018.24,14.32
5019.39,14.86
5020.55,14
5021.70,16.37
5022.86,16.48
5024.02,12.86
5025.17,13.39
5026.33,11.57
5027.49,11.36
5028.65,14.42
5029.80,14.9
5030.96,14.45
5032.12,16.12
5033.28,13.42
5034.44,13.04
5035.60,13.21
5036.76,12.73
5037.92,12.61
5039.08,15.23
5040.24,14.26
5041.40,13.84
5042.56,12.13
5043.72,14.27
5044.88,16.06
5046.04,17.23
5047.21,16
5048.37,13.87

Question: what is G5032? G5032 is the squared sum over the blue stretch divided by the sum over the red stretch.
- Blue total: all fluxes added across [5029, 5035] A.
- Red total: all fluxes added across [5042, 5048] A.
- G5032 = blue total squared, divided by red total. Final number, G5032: 68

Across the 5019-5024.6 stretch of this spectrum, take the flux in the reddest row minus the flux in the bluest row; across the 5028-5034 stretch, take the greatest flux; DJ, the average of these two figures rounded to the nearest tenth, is 7.1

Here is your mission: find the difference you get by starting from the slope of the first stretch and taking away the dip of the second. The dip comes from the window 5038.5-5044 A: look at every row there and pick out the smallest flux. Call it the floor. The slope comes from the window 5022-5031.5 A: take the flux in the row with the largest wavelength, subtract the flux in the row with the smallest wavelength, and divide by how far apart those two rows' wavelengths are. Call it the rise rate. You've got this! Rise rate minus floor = -12.4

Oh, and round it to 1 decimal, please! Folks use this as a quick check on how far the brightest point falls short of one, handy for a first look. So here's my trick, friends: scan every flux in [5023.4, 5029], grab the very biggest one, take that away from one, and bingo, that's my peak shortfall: -13.4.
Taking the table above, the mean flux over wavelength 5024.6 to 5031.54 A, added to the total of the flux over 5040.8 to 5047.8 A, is 103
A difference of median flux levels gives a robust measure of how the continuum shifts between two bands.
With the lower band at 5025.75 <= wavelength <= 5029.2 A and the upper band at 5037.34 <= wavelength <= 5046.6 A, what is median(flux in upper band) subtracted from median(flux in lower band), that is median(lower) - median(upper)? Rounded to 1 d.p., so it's -2.7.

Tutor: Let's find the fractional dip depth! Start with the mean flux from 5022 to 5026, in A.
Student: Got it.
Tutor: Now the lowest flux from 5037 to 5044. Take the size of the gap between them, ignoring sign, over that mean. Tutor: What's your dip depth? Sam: 0.15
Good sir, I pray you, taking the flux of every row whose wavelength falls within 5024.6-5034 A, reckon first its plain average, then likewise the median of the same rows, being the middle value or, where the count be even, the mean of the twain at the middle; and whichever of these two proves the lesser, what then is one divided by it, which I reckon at 0.073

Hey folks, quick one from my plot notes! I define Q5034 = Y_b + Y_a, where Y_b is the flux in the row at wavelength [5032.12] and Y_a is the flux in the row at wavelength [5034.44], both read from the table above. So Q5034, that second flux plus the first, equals 29.2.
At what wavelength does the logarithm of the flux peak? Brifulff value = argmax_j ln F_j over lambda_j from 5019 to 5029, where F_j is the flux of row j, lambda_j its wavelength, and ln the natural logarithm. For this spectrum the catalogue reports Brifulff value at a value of 5022.86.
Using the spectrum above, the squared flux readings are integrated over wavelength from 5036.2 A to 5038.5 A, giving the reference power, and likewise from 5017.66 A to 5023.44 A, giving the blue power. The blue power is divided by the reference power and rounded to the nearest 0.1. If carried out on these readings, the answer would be 3.6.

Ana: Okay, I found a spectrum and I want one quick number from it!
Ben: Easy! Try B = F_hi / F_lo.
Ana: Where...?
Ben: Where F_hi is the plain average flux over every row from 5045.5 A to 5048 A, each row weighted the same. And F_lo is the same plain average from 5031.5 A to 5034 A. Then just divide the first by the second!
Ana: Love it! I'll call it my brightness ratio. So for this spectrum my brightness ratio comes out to 1.12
